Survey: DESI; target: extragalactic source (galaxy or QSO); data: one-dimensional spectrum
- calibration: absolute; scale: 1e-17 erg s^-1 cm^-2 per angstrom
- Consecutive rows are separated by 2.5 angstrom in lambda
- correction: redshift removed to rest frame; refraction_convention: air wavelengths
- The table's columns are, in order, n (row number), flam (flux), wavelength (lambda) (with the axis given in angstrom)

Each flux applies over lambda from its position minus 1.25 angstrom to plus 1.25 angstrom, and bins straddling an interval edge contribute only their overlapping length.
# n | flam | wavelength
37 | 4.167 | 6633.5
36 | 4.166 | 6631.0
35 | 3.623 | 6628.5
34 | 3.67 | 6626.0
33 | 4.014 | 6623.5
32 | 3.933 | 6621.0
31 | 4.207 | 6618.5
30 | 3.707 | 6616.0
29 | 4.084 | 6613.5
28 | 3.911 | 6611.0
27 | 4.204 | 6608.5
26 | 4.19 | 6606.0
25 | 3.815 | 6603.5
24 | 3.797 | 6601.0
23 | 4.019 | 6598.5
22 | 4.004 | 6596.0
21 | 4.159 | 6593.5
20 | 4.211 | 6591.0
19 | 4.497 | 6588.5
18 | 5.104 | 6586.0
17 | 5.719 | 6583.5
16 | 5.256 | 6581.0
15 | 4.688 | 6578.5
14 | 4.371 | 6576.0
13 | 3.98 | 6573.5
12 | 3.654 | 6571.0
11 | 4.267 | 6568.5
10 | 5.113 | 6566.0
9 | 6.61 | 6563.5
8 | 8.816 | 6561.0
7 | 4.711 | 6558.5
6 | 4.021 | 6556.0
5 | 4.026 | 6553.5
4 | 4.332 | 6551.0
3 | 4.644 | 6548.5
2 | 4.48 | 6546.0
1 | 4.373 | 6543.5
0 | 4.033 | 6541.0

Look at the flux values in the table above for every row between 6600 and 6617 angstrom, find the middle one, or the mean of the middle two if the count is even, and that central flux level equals 3.91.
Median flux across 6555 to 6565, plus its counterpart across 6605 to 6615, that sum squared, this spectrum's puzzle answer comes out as 96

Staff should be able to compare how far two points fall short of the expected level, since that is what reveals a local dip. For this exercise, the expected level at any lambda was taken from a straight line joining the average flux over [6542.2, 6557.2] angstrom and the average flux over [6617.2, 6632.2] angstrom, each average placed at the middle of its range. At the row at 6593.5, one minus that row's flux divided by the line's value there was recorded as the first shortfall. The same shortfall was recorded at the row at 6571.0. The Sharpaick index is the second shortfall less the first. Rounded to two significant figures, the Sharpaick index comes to 0.15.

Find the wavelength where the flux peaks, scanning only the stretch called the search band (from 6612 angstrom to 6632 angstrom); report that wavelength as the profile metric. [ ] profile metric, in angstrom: 6618.5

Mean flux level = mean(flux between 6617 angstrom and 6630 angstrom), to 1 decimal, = 3.9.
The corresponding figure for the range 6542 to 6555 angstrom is 4.4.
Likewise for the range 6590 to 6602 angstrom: 4.0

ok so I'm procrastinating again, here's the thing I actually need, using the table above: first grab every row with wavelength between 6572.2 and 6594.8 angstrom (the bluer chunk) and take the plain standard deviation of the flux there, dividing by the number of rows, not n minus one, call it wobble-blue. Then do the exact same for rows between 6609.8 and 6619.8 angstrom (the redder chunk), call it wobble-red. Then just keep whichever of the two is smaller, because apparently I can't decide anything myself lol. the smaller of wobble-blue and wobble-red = 0.19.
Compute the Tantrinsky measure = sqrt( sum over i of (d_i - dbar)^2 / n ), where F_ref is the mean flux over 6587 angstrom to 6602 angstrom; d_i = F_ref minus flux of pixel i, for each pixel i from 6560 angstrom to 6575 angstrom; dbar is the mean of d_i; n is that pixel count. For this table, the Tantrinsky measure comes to 1.8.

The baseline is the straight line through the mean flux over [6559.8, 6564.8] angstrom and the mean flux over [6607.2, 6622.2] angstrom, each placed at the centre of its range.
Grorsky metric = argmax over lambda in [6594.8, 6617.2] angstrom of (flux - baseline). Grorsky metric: 6613.5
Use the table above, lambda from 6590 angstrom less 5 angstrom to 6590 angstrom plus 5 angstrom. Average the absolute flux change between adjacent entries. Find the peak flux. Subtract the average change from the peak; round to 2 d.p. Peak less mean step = 4.79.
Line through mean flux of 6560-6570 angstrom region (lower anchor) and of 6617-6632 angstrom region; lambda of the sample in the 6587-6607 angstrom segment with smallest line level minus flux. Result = 6606.0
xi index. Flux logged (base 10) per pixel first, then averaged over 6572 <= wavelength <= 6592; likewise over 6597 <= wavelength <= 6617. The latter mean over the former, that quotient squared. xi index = 0.79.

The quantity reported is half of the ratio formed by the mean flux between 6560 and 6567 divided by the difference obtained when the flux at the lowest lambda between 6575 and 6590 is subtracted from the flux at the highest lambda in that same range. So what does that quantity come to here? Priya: 27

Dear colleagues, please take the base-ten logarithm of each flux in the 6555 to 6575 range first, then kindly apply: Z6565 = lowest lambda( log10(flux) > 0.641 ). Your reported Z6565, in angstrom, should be 6558.5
